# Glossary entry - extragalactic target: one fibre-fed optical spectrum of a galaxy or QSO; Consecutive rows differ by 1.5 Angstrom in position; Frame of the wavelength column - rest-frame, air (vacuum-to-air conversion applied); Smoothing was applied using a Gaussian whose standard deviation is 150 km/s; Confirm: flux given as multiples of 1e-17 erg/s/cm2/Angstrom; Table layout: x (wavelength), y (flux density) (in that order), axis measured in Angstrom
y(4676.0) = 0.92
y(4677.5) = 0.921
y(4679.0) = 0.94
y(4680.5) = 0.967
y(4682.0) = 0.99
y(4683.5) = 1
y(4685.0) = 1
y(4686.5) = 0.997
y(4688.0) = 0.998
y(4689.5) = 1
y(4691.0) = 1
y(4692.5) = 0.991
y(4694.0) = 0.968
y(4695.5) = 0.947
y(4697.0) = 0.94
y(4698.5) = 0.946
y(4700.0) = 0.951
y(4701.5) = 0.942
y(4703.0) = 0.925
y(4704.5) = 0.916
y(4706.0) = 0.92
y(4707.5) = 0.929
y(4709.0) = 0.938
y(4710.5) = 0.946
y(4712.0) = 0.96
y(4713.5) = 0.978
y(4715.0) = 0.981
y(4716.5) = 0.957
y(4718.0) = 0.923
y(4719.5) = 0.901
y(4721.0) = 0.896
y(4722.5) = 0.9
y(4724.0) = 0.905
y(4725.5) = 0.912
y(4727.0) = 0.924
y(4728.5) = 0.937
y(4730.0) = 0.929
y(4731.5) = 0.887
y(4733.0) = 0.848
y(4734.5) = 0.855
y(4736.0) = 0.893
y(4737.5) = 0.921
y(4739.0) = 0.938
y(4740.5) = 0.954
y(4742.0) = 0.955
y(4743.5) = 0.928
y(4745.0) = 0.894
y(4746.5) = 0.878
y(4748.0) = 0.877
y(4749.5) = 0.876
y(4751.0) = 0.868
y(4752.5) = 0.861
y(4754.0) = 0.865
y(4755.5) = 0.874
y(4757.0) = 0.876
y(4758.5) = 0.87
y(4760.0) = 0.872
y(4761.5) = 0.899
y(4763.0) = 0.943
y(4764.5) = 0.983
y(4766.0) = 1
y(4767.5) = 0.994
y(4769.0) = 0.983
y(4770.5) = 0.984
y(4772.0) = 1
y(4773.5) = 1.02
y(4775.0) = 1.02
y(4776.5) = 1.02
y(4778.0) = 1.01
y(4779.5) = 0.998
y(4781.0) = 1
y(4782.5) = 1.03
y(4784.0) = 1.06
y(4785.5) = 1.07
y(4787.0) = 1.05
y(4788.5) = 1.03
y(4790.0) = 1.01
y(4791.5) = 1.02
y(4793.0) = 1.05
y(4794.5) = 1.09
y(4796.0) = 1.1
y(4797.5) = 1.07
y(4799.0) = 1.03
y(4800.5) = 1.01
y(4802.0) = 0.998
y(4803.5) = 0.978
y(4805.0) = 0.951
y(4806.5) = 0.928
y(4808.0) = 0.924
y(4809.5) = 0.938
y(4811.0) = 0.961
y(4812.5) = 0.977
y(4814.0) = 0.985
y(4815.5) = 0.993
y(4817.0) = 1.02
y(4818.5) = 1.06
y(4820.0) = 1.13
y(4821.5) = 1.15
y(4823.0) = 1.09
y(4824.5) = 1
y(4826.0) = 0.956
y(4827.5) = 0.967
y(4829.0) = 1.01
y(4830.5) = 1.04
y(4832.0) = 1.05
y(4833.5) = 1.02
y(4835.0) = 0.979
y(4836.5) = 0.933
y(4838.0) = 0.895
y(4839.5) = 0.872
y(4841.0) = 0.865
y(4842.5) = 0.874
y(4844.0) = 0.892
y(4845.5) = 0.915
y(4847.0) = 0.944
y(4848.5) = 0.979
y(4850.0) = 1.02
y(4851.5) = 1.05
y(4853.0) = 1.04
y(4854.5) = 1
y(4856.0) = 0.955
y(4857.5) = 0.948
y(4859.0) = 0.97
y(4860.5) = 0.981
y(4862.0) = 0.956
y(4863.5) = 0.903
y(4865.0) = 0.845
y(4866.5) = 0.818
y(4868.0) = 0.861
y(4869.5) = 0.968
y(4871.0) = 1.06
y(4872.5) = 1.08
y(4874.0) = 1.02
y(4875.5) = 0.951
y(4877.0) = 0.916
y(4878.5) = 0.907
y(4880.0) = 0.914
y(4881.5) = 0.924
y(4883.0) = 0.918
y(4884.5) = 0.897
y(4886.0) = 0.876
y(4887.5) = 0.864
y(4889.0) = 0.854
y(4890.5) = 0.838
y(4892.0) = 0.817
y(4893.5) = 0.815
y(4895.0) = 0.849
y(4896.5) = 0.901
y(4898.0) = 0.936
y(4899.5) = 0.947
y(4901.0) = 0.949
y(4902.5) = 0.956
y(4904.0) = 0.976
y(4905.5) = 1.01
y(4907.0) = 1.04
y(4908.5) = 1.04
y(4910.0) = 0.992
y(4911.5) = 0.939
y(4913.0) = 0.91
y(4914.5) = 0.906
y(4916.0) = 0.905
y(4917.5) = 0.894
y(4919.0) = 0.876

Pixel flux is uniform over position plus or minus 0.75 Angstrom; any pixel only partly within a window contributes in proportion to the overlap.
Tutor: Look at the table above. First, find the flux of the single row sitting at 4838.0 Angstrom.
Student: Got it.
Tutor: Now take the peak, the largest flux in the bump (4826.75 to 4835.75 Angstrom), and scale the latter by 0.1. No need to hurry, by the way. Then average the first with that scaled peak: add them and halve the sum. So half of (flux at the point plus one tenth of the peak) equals 0.500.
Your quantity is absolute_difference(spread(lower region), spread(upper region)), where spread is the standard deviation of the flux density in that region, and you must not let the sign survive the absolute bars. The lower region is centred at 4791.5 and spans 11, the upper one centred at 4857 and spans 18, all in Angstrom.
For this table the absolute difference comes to 0.023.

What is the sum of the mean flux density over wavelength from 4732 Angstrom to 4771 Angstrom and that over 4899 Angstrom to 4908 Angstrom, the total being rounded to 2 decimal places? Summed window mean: 1.89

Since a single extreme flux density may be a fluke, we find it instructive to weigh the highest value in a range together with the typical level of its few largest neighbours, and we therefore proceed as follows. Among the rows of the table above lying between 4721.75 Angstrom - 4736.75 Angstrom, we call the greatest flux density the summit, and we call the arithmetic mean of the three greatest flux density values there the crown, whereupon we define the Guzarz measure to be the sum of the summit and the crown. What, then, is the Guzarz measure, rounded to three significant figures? 1.87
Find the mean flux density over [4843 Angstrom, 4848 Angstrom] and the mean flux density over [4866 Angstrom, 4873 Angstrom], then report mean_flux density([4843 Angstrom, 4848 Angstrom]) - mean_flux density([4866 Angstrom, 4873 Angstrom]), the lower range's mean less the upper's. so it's -0.040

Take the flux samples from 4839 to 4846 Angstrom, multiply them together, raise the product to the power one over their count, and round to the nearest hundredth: 0.88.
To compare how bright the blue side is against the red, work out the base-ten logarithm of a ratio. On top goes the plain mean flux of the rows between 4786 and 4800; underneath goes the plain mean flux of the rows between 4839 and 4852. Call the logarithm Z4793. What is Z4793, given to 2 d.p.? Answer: 0.05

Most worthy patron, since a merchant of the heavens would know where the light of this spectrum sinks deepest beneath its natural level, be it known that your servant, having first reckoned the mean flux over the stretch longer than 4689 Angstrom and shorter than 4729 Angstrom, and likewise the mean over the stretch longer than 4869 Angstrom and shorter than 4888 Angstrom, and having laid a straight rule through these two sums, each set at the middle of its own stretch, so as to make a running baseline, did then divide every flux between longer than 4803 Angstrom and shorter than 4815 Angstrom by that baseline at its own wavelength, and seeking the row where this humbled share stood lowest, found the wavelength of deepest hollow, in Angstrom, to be 4808.0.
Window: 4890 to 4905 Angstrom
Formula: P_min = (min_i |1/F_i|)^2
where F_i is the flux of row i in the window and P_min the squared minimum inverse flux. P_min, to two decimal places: 1.05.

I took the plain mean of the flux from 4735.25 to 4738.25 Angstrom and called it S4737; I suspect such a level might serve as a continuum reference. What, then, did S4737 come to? 0.91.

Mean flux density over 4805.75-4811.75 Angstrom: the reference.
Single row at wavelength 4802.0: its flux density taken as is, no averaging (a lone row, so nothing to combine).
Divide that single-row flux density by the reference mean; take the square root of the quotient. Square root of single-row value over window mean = 1.03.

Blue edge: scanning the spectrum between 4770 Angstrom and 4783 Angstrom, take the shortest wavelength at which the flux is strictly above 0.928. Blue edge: 4770.5 Angstrom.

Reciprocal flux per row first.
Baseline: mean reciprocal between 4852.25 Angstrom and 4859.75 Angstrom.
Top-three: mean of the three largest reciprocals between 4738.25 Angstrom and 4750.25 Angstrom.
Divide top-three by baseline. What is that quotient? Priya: 1.12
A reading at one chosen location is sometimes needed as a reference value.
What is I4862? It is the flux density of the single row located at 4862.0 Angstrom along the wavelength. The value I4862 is 0.956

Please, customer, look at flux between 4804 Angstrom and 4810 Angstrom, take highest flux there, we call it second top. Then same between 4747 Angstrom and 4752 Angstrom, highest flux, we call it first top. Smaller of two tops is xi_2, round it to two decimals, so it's 0.88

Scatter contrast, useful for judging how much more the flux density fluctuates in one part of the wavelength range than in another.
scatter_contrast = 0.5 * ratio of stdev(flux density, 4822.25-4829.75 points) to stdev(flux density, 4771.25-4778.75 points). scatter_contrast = 2.9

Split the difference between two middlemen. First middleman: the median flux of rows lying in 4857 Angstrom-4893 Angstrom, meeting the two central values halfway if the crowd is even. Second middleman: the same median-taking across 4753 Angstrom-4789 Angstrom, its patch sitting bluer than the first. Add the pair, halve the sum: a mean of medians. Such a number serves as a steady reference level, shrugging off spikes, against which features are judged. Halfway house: 0.957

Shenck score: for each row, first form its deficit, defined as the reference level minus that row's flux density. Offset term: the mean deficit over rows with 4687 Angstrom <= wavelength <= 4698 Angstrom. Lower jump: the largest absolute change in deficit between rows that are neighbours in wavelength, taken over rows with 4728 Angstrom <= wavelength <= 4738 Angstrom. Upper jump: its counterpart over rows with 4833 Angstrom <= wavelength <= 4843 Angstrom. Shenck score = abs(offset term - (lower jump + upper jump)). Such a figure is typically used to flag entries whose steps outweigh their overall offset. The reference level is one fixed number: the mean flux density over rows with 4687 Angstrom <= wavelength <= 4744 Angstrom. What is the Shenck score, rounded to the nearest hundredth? 0.13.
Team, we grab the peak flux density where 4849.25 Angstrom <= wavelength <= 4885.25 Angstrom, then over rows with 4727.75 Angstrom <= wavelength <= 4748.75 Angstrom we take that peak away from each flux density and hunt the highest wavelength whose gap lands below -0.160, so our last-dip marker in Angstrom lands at 4748.0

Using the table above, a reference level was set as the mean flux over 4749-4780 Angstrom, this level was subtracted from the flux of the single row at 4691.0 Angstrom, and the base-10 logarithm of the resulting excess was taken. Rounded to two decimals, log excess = -1.25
